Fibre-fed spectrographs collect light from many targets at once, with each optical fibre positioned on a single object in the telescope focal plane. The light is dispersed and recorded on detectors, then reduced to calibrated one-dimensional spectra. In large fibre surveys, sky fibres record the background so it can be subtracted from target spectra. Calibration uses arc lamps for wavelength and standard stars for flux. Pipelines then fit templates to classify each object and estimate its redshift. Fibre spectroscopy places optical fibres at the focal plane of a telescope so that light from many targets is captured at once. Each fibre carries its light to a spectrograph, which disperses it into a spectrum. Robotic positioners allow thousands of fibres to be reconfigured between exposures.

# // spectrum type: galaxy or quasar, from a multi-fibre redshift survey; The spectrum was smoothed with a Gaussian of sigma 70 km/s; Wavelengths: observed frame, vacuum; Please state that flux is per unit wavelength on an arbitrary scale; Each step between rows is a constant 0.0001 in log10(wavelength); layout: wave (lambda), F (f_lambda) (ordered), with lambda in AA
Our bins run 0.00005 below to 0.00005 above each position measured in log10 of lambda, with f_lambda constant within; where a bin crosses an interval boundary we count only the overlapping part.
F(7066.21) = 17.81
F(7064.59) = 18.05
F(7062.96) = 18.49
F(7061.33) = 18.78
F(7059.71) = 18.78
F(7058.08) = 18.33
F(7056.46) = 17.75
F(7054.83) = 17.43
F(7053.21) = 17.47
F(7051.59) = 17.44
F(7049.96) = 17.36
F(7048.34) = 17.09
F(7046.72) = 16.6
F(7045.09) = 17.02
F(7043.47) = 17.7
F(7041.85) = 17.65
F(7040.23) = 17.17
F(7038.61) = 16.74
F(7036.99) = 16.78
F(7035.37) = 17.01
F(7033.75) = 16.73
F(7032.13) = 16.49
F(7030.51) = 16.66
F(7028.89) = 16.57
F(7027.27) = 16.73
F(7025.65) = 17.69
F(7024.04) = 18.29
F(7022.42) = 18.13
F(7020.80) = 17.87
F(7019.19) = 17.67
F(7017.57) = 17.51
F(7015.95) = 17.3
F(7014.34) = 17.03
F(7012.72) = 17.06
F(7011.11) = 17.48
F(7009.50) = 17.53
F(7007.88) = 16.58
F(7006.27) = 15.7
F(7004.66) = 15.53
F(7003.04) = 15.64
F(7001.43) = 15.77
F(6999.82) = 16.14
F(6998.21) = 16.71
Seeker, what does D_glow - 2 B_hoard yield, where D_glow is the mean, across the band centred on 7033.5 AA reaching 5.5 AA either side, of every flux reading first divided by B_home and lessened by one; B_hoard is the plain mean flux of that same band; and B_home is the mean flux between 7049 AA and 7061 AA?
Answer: -33.5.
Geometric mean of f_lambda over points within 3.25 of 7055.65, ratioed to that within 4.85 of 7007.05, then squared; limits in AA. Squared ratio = 1.17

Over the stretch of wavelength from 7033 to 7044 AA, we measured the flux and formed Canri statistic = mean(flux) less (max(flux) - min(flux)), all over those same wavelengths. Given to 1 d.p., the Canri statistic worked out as 16.1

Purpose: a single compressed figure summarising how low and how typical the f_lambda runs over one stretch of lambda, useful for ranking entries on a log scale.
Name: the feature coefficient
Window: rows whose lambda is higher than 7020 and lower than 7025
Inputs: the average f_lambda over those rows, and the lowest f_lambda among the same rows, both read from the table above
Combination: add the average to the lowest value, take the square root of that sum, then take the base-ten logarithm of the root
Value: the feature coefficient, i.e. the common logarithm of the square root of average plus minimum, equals 0.778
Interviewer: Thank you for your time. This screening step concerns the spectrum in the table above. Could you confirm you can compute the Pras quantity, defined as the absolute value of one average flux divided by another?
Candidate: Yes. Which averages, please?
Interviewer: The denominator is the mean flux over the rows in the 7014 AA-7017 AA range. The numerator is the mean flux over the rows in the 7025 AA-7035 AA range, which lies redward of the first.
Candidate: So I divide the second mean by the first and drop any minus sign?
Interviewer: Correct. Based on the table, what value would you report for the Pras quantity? 0.98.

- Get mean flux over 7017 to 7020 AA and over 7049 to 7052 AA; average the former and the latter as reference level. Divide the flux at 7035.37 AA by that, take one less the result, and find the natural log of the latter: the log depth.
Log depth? -3.6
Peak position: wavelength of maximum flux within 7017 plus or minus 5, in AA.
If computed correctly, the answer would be 7020.80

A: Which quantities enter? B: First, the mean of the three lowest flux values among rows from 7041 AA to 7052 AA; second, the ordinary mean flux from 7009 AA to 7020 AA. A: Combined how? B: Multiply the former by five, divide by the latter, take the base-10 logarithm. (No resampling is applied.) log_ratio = 0.687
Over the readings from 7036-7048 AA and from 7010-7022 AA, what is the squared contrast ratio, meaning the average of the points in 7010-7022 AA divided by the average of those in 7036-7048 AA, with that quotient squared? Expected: 1.04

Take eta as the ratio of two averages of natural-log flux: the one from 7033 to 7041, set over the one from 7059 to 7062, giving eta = 0.96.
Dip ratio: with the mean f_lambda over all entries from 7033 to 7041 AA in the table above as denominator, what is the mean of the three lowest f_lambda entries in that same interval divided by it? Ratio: 0.99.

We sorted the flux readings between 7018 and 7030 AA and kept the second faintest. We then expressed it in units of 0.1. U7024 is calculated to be 167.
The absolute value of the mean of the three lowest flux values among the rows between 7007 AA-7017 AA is 16.9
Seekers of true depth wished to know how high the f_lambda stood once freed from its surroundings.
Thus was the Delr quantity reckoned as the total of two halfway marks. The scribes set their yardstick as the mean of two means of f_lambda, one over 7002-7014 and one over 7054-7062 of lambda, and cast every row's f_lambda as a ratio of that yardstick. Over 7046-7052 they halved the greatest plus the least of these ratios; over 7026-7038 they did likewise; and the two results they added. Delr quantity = 1.95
